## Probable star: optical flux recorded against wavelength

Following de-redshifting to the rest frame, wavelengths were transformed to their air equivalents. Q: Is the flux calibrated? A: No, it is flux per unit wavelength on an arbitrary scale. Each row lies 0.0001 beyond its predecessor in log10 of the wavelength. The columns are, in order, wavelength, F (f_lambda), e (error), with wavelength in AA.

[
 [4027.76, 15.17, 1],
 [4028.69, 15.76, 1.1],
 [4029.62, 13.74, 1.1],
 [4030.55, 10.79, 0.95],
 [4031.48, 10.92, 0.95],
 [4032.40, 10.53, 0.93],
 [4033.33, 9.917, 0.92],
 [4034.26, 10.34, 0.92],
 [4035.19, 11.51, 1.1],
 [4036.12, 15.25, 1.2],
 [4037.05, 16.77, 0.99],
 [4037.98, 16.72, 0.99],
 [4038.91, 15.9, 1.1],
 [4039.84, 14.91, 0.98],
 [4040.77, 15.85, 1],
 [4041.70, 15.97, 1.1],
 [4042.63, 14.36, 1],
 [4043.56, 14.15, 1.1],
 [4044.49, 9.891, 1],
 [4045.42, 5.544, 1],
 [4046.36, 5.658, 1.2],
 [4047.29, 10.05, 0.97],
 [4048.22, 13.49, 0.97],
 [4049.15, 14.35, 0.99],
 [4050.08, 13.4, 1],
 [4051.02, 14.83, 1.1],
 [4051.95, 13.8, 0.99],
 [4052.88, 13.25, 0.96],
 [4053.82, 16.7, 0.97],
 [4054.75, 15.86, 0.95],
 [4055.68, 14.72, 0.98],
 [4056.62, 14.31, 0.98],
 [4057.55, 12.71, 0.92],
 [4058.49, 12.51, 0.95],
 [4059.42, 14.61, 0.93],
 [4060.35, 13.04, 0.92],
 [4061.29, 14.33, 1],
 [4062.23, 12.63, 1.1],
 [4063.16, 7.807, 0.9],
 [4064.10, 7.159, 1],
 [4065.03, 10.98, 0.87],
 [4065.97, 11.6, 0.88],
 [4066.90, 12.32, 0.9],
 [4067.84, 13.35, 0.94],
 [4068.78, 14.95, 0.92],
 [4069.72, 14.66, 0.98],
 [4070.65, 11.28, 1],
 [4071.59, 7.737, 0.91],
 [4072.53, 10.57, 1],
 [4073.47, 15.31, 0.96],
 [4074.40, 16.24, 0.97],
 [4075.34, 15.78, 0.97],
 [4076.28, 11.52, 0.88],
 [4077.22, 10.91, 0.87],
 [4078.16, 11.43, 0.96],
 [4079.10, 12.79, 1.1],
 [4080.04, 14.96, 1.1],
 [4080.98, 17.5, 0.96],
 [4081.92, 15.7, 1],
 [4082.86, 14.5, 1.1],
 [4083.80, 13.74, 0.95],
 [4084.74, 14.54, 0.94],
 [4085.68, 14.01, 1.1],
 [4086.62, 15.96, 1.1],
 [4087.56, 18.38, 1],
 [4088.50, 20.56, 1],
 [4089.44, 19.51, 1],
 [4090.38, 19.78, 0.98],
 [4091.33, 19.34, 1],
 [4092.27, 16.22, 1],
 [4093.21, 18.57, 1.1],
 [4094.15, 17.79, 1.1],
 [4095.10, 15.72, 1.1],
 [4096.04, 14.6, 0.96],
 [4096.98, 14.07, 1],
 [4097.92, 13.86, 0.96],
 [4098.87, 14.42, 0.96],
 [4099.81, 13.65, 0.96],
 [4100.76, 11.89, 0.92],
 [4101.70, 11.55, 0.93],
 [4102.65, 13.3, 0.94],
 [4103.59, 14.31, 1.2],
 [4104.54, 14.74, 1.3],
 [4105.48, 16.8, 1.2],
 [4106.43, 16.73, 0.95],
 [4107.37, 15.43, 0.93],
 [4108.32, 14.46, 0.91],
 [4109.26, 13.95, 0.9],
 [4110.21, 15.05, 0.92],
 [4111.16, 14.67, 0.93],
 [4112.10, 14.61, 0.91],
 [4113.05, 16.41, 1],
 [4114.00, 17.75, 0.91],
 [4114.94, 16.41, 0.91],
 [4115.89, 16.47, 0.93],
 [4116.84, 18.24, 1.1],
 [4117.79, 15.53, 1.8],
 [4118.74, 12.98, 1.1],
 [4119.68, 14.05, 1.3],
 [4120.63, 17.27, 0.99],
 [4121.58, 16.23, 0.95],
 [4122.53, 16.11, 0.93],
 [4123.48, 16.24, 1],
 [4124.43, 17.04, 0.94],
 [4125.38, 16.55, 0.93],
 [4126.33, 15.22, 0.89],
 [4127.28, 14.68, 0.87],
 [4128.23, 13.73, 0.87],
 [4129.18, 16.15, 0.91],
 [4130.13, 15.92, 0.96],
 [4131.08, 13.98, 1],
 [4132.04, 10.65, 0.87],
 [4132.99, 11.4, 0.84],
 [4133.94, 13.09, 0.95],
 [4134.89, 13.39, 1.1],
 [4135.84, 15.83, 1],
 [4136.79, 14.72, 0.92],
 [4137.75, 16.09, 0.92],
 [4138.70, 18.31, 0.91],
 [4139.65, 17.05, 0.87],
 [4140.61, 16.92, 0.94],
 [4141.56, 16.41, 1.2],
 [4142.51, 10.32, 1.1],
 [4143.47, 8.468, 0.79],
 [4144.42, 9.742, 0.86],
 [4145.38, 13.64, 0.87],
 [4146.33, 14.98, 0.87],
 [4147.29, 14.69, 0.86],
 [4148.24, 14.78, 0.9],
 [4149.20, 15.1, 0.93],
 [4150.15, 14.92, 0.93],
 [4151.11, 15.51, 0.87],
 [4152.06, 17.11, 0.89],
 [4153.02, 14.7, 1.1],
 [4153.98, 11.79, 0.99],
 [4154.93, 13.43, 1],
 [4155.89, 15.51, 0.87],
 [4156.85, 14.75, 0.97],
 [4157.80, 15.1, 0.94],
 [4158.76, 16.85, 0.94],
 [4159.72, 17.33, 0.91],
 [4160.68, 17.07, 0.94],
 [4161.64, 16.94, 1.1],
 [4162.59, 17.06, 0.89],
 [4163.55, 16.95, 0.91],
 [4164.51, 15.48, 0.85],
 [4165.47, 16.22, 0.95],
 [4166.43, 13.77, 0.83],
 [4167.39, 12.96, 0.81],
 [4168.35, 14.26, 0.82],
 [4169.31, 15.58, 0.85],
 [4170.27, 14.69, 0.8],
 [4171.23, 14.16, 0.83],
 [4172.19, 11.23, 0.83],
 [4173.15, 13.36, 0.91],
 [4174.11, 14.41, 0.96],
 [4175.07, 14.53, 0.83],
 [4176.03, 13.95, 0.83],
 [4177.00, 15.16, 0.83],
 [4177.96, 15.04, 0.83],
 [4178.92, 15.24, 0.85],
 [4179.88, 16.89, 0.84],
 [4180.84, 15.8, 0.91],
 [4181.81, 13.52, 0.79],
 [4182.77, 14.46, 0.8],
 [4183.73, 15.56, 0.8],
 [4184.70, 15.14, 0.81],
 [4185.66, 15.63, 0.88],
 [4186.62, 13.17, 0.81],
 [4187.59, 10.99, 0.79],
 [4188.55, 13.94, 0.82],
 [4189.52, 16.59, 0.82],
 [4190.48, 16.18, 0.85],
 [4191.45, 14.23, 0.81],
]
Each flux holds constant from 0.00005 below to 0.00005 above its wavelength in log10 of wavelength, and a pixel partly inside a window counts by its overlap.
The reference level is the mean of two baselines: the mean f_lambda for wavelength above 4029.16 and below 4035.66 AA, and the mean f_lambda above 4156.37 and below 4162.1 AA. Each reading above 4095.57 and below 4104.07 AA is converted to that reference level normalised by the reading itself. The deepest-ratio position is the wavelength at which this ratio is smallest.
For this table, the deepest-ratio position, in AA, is 4096.04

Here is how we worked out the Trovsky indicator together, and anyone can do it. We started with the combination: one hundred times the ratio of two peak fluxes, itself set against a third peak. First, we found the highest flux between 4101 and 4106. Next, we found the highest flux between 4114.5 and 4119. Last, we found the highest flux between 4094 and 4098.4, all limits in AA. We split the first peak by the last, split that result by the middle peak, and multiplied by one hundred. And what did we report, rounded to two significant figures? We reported 5.2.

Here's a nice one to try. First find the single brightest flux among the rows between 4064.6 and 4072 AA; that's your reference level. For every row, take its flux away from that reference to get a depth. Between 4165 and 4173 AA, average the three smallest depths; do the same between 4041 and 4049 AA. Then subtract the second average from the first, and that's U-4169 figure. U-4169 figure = -0.7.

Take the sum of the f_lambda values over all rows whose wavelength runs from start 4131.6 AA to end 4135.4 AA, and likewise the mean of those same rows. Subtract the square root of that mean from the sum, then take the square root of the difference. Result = 6.7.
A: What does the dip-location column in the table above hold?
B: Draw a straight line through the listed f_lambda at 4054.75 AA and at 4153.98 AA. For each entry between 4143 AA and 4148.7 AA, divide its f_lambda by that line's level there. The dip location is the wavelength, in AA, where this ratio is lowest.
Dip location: 4143.47 AA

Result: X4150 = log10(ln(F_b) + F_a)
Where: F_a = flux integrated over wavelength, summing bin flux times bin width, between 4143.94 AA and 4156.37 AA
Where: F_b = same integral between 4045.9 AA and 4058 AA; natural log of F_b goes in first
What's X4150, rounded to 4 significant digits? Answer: 2.262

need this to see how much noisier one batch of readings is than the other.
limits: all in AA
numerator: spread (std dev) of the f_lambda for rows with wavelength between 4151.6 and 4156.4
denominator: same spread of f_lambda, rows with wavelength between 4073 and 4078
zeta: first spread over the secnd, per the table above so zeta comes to 0.80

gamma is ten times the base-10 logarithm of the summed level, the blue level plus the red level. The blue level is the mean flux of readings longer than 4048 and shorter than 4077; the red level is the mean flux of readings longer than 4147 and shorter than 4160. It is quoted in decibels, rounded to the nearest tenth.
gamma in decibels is 14.5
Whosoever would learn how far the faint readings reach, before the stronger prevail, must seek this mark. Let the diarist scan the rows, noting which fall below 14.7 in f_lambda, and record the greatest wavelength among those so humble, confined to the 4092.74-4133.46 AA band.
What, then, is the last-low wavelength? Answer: 4132.99 AA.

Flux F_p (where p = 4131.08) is 13.98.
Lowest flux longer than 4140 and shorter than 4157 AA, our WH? 8.468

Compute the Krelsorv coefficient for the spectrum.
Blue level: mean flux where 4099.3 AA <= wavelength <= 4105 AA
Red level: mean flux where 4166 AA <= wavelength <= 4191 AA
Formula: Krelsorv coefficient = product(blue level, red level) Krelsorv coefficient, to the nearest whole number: 192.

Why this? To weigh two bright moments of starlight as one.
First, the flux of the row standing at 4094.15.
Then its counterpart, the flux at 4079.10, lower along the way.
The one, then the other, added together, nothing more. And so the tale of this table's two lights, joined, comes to 30.6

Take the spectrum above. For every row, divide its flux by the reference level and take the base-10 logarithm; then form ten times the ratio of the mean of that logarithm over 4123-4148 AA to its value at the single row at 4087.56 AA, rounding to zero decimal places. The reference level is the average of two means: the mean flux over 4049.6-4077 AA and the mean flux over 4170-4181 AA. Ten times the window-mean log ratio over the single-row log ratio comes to 1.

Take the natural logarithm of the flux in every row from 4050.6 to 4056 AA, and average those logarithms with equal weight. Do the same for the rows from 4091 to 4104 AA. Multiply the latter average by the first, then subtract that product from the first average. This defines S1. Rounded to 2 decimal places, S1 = -4.57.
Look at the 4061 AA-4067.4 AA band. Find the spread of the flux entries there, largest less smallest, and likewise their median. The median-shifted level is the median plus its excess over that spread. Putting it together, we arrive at 16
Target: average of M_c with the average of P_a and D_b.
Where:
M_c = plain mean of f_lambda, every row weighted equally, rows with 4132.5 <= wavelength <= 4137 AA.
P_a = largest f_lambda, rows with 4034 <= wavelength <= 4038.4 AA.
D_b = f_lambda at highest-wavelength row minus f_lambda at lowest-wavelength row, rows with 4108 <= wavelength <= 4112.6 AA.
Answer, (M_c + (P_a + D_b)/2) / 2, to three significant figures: 11.1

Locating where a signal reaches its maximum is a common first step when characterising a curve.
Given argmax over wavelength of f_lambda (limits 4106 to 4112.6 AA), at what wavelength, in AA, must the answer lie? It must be 4106.43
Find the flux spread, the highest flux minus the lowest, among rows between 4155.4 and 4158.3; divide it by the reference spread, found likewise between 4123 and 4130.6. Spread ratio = 0.23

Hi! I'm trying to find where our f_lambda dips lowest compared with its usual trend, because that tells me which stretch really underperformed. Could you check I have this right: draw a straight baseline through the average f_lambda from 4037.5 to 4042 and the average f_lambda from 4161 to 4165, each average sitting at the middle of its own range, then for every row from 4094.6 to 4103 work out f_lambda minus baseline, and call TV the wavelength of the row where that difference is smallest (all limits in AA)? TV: 4101.70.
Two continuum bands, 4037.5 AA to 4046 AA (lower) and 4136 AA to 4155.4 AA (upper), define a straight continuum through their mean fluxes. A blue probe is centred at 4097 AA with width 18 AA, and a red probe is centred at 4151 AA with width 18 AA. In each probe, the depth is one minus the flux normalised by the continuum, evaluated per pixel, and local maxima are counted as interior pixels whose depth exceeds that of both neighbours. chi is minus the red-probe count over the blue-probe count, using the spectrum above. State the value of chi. -1.25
